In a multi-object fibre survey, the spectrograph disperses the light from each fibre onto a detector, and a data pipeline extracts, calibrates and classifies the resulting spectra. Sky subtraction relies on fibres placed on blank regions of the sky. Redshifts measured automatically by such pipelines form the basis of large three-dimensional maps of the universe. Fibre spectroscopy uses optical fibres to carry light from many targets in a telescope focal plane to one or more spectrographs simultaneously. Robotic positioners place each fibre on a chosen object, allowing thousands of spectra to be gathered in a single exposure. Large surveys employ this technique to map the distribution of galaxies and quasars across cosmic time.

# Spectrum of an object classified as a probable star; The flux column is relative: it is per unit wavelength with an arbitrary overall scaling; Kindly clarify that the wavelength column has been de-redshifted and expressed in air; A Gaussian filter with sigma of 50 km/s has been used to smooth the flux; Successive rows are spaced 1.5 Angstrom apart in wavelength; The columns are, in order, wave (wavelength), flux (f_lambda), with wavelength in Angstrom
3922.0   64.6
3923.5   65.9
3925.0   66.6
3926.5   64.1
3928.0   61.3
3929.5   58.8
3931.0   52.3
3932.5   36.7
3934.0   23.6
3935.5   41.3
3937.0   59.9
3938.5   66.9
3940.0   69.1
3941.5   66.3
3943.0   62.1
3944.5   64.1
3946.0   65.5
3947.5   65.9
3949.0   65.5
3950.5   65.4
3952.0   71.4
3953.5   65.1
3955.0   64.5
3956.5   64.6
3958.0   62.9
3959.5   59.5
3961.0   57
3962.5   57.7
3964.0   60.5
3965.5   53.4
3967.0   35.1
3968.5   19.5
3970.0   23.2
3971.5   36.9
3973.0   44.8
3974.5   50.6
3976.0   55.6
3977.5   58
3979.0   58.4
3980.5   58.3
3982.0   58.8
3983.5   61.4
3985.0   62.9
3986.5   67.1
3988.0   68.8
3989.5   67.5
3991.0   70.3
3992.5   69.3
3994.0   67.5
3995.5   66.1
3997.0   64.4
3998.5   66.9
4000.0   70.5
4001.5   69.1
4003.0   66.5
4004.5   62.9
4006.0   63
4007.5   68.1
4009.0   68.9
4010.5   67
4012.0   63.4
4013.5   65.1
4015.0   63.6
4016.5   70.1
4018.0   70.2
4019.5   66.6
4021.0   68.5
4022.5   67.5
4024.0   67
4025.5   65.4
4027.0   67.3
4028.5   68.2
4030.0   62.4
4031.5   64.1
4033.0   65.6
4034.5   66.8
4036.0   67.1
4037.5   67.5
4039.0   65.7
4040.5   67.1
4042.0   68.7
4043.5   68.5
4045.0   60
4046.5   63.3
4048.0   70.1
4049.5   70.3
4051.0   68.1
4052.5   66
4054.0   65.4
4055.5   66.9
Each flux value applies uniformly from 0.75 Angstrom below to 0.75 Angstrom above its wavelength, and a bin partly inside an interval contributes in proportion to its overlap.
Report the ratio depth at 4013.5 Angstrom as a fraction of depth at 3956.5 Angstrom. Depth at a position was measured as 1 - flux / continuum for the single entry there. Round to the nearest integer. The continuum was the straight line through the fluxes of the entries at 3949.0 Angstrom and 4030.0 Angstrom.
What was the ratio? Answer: -3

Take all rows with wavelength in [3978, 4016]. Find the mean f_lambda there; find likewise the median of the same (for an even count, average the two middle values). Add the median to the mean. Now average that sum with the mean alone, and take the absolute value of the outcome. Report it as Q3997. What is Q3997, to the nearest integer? 99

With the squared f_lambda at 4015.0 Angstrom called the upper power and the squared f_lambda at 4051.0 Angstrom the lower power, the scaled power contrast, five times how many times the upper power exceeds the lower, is 4.4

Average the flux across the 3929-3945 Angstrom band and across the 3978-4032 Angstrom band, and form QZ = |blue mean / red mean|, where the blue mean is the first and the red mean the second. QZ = 0.83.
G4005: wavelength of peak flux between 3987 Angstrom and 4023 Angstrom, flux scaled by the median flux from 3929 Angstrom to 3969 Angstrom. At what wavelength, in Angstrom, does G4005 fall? 4000.0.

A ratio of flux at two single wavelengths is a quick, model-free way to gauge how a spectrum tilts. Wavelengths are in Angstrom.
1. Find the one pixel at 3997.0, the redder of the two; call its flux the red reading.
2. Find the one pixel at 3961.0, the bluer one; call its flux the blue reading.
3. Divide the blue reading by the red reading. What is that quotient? 0.89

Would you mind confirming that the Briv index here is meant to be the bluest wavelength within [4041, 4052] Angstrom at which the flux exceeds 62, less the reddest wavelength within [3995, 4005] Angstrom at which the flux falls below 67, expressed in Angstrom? 37.5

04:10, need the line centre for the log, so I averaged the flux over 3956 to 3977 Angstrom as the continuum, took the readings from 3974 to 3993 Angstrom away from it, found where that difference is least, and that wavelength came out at 3991.0 Angstrom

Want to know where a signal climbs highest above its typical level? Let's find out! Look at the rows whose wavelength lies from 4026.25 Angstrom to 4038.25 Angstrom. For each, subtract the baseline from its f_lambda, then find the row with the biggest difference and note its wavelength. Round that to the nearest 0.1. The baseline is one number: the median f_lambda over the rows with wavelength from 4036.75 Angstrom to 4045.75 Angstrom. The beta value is 4028.5 Angstrom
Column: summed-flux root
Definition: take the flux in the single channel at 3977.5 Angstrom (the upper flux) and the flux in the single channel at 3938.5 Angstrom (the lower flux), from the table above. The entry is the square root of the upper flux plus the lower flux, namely 11.2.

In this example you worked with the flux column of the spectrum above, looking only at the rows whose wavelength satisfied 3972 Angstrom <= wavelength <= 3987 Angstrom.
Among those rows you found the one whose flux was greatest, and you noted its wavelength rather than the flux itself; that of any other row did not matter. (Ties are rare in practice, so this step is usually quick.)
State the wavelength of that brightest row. 3986.5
